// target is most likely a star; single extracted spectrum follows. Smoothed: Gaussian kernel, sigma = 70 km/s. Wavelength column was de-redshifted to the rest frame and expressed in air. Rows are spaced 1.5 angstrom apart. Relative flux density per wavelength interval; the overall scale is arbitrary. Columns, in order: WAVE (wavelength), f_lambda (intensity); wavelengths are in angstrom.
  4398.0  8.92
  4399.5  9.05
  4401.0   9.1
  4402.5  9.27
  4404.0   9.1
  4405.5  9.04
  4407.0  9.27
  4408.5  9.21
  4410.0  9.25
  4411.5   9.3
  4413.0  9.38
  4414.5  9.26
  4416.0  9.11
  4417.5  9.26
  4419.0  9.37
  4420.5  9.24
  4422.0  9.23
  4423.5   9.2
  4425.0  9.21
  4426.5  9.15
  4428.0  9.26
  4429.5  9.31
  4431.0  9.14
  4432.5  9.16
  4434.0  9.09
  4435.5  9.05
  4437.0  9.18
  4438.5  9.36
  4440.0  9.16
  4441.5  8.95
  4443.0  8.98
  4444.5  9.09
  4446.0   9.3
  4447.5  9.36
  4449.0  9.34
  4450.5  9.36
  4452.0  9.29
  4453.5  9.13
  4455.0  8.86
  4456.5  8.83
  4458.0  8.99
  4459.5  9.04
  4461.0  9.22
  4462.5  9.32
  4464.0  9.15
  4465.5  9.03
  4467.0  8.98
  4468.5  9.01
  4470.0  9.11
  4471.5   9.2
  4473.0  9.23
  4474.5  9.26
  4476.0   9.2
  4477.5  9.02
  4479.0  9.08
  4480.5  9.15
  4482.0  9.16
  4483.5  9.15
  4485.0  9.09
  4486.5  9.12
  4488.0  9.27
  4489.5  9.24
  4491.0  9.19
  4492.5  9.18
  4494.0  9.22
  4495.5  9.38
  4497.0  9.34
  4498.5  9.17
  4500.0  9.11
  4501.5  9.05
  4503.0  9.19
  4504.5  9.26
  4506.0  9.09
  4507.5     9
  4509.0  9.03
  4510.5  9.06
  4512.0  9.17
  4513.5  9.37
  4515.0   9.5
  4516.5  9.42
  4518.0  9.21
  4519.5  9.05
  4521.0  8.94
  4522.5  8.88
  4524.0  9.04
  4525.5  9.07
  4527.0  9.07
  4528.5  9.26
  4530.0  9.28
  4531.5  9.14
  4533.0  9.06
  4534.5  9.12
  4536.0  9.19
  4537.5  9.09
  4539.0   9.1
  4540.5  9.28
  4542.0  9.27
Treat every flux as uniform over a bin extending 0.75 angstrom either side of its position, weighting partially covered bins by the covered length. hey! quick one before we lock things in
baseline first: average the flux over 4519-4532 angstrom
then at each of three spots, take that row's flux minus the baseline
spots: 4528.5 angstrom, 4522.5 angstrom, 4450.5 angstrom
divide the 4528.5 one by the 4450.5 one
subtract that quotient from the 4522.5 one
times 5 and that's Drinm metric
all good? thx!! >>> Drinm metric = -4.2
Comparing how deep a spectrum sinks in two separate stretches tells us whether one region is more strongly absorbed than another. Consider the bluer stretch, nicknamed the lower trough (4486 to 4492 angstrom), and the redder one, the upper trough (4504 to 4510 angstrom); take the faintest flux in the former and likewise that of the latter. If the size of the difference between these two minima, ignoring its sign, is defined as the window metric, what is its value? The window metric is 0.12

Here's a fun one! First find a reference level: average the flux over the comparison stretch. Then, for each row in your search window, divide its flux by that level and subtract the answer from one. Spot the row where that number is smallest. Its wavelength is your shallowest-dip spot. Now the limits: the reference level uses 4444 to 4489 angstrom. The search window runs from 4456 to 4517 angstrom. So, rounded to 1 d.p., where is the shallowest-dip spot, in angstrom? 4515.0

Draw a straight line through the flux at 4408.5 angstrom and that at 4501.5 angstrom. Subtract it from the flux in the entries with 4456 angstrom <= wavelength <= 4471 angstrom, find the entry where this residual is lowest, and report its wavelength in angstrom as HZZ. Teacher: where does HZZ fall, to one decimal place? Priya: 4456.5 angstrom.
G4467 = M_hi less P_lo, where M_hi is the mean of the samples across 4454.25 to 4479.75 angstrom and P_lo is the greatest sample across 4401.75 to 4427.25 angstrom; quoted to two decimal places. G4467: -0.29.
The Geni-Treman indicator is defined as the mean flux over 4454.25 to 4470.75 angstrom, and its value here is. 9.05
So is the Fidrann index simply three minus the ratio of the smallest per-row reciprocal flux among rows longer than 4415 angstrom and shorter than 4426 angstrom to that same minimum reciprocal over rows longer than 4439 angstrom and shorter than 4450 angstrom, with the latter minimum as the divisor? 2.00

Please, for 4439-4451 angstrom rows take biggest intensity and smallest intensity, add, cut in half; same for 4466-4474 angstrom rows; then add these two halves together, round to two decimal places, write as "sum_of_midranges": 18.26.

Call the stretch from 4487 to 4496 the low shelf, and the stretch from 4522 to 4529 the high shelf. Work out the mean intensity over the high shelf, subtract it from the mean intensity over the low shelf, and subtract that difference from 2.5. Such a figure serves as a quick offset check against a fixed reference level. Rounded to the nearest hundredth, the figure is 2.32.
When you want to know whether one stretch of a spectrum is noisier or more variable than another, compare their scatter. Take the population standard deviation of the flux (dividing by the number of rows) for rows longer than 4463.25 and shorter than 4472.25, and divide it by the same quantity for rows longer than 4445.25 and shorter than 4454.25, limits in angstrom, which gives 1.0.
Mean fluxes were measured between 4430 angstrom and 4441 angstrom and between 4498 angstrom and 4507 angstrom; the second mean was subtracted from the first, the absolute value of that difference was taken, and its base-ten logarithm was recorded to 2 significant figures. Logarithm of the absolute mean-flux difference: -1.7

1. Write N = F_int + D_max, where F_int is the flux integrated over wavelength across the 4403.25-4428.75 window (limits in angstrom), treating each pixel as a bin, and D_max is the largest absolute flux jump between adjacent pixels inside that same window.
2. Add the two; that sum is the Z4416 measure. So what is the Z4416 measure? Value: 235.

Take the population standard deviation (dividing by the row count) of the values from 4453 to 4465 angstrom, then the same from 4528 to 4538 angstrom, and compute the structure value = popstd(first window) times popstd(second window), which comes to 0.012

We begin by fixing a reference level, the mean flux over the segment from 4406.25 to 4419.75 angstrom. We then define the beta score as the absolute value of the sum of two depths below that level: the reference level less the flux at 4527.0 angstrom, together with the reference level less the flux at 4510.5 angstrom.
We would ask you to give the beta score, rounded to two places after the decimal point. 0.41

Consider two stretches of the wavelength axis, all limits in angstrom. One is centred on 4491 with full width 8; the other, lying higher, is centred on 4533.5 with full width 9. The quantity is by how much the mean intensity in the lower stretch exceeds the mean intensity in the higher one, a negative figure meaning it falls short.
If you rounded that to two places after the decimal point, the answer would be 0.07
